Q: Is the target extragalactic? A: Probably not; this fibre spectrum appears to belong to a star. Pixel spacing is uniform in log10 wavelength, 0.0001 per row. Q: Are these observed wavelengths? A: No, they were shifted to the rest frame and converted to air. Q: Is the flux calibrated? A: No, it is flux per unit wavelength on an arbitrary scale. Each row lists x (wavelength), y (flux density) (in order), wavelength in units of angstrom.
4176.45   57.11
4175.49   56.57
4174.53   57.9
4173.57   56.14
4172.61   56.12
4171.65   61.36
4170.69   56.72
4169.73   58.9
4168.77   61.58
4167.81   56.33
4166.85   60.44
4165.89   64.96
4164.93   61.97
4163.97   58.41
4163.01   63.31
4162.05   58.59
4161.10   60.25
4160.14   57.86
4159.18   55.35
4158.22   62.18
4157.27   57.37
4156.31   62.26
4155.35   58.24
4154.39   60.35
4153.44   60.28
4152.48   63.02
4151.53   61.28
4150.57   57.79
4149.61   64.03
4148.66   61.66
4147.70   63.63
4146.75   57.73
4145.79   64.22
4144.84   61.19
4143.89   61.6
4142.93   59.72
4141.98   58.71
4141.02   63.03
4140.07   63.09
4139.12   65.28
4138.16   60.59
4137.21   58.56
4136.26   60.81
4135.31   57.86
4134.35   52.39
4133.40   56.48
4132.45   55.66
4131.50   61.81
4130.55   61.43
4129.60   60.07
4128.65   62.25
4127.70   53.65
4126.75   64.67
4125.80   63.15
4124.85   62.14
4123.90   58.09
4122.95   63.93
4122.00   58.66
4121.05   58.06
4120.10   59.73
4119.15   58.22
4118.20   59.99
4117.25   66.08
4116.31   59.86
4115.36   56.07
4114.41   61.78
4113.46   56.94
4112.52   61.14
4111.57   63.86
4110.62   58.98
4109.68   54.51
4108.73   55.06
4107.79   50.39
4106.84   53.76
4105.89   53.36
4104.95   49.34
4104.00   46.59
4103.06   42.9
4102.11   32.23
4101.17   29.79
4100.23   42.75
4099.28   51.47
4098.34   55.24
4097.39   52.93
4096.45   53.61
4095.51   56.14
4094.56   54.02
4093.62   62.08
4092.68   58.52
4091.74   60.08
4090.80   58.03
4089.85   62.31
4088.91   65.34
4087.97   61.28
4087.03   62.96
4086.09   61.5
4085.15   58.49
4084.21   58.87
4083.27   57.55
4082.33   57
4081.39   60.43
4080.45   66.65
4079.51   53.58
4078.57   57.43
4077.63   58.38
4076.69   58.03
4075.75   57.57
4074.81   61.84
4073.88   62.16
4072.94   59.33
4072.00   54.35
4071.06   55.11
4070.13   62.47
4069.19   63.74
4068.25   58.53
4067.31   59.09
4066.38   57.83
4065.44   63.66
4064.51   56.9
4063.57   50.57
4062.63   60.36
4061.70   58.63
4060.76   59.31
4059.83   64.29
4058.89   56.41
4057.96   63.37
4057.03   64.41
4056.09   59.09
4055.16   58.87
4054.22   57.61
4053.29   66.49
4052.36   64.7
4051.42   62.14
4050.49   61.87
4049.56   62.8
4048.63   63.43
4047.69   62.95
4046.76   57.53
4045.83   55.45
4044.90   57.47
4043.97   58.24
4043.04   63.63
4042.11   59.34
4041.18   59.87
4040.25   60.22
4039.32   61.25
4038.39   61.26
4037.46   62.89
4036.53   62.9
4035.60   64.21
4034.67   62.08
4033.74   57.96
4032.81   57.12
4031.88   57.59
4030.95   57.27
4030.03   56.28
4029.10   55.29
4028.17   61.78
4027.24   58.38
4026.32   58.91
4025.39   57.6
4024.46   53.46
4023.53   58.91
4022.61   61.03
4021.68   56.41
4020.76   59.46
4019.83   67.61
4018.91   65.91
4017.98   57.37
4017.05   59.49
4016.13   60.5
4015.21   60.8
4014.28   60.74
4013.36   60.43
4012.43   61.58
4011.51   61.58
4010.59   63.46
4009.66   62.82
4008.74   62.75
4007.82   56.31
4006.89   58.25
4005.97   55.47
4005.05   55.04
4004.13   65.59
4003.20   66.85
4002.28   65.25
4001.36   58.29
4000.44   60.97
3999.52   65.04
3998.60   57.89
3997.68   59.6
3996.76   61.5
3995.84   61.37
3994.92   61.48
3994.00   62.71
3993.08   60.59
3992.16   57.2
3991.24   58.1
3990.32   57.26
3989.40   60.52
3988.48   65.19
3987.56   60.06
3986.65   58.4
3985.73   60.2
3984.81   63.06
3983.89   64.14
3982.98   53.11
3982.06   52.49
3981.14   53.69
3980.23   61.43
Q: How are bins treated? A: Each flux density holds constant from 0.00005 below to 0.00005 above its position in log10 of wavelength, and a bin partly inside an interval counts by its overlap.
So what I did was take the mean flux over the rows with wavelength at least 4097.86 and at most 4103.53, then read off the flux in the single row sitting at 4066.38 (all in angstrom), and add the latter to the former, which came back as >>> 100.2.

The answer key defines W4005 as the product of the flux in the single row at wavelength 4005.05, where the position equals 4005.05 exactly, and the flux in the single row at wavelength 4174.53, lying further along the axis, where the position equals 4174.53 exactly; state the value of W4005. 3187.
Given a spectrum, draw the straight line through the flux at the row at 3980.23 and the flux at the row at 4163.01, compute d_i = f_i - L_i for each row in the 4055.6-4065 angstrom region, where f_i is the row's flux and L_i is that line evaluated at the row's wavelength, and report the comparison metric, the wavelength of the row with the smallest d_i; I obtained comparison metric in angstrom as 4063.57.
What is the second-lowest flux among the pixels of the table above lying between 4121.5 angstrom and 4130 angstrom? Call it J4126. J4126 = 58.09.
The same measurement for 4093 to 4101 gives 51.47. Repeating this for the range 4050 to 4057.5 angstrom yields 58.87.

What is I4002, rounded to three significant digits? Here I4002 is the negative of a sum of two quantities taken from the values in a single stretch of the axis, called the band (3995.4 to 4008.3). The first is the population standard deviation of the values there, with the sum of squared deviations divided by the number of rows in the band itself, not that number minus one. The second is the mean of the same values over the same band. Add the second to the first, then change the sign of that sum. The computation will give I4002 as -64.3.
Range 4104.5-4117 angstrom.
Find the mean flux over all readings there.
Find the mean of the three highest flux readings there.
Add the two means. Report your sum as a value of 119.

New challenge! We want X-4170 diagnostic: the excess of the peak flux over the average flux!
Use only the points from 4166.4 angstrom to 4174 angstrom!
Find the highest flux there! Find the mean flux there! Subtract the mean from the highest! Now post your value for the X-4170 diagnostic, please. 3.1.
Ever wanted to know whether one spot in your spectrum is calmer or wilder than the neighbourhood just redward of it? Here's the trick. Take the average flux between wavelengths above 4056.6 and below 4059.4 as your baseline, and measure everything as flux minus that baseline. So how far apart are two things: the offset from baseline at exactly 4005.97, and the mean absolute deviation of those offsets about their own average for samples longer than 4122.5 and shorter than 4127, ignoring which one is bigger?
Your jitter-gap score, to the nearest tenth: 7.8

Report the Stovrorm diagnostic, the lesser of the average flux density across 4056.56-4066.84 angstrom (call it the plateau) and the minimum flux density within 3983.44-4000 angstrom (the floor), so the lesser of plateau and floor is 57.2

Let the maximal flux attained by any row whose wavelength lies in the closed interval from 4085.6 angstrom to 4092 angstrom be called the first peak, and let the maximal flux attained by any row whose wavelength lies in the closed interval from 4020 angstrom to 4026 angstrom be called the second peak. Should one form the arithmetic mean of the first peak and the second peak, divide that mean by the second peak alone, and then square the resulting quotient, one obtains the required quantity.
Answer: 1.07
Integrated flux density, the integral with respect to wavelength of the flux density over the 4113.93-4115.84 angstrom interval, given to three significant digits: 112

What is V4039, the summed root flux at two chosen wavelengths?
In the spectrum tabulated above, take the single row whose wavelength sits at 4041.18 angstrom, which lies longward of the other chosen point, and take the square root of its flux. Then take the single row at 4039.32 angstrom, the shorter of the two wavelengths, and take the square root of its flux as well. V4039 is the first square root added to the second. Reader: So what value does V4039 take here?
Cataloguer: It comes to 15.56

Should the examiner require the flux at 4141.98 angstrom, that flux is 58.71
